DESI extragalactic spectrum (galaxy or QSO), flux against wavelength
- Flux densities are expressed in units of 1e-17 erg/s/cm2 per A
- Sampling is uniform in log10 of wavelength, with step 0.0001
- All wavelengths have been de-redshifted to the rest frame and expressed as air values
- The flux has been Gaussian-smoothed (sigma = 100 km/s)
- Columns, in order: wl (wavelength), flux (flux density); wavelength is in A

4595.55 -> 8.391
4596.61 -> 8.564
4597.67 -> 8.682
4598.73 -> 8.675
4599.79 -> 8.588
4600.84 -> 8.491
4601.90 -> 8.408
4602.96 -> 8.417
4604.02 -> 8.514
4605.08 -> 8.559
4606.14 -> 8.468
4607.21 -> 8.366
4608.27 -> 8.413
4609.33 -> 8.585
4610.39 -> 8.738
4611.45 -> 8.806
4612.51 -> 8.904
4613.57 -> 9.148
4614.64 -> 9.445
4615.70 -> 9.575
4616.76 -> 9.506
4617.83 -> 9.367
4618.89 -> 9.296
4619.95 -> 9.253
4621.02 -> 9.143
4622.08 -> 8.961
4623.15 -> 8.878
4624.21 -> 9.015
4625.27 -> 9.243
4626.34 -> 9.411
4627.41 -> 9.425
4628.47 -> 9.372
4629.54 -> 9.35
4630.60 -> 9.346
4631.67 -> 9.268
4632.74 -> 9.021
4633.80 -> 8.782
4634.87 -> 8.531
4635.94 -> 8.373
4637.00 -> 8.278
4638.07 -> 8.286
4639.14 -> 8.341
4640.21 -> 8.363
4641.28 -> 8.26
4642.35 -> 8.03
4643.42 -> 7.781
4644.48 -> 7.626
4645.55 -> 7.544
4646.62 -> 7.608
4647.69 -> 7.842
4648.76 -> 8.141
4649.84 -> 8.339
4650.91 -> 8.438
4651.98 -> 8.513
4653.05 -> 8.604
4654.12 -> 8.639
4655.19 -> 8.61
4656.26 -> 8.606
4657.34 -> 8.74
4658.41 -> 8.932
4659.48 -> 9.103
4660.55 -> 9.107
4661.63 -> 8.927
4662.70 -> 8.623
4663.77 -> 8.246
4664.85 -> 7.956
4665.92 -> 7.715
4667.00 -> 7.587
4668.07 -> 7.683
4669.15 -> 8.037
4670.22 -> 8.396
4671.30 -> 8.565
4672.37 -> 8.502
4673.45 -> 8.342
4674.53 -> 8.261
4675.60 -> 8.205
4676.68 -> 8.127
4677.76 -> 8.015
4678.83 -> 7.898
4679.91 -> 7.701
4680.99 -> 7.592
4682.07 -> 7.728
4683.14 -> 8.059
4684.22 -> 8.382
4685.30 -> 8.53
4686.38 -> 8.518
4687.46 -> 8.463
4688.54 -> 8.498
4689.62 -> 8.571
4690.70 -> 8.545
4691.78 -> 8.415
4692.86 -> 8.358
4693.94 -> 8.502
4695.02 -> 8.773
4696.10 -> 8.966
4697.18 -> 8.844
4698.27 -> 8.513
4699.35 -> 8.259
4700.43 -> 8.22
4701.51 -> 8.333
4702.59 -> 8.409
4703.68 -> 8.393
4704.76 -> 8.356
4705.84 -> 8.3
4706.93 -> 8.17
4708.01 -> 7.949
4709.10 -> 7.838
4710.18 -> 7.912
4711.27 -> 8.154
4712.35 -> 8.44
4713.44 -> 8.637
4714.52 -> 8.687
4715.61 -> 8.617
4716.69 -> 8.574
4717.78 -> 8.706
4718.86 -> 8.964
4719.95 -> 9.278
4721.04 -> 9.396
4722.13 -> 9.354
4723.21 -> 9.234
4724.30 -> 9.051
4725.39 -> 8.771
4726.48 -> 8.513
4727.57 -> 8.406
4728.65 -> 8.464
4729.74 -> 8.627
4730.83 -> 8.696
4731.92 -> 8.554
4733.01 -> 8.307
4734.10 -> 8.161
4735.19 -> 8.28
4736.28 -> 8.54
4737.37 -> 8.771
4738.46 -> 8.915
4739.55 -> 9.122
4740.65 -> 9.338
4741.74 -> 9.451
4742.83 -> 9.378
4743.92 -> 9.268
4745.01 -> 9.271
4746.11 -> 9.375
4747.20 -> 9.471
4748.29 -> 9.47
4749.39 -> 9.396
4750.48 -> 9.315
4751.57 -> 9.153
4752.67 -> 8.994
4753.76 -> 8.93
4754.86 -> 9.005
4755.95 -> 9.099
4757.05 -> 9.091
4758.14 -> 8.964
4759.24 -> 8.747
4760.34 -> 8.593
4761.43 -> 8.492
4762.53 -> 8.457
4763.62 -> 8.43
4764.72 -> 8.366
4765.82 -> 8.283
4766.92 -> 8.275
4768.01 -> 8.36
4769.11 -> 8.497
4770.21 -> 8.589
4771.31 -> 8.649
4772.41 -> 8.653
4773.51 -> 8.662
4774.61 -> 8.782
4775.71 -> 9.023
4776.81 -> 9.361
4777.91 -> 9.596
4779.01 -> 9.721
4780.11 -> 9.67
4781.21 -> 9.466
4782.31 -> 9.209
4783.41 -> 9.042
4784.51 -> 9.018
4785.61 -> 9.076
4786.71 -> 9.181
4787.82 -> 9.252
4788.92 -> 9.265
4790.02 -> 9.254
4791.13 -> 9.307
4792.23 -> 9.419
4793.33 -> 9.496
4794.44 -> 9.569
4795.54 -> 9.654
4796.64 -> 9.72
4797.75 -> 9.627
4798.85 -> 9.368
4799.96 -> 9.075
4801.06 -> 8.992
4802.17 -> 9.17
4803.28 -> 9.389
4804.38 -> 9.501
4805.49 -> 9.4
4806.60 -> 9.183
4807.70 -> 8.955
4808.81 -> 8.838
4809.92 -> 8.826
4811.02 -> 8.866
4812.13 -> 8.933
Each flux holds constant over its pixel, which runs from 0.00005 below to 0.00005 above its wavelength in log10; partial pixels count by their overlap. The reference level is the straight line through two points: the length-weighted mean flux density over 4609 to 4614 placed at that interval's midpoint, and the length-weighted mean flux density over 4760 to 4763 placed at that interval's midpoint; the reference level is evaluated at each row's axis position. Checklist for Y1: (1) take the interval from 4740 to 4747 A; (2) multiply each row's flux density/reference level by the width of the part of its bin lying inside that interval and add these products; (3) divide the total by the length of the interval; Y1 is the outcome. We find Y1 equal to 1.09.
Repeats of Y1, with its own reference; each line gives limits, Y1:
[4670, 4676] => 0.96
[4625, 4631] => 1.06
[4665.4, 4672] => 0.92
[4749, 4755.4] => 1.07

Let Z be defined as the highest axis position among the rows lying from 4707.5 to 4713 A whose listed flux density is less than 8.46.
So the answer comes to 4712.35 A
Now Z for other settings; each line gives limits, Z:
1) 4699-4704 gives 4703.68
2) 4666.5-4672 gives 4670.22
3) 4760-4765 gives 4764.72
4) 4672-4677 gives 4676.68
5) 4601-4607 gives 4602.96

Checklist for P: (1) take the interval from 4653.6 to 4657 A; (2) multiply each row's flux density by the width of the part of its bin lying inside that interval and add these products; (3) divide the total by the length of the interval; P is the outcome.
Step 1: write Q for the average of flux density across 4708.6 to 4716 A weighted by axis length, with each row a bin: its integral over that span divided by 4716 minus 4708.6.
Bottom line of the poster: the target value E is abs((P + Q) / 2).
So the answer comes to 8.5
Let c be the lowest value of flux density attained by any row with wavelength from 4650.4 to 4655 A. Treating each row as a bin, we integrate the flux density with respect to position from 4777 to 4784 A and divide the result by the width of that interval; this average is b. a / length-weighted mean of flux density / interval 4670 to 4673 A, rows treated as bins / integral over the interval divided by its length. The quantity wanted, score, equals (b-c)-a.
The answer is -7.5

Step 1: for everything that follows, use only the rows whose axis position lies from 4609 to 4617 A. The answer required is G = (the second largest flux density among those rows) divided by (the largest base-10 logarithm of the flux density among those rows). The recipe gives 9.69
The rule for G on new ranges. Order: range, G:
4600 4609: 9.13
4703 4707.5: 9.04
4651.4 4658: 9.18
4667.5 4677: 9.12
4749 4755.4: 9.57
